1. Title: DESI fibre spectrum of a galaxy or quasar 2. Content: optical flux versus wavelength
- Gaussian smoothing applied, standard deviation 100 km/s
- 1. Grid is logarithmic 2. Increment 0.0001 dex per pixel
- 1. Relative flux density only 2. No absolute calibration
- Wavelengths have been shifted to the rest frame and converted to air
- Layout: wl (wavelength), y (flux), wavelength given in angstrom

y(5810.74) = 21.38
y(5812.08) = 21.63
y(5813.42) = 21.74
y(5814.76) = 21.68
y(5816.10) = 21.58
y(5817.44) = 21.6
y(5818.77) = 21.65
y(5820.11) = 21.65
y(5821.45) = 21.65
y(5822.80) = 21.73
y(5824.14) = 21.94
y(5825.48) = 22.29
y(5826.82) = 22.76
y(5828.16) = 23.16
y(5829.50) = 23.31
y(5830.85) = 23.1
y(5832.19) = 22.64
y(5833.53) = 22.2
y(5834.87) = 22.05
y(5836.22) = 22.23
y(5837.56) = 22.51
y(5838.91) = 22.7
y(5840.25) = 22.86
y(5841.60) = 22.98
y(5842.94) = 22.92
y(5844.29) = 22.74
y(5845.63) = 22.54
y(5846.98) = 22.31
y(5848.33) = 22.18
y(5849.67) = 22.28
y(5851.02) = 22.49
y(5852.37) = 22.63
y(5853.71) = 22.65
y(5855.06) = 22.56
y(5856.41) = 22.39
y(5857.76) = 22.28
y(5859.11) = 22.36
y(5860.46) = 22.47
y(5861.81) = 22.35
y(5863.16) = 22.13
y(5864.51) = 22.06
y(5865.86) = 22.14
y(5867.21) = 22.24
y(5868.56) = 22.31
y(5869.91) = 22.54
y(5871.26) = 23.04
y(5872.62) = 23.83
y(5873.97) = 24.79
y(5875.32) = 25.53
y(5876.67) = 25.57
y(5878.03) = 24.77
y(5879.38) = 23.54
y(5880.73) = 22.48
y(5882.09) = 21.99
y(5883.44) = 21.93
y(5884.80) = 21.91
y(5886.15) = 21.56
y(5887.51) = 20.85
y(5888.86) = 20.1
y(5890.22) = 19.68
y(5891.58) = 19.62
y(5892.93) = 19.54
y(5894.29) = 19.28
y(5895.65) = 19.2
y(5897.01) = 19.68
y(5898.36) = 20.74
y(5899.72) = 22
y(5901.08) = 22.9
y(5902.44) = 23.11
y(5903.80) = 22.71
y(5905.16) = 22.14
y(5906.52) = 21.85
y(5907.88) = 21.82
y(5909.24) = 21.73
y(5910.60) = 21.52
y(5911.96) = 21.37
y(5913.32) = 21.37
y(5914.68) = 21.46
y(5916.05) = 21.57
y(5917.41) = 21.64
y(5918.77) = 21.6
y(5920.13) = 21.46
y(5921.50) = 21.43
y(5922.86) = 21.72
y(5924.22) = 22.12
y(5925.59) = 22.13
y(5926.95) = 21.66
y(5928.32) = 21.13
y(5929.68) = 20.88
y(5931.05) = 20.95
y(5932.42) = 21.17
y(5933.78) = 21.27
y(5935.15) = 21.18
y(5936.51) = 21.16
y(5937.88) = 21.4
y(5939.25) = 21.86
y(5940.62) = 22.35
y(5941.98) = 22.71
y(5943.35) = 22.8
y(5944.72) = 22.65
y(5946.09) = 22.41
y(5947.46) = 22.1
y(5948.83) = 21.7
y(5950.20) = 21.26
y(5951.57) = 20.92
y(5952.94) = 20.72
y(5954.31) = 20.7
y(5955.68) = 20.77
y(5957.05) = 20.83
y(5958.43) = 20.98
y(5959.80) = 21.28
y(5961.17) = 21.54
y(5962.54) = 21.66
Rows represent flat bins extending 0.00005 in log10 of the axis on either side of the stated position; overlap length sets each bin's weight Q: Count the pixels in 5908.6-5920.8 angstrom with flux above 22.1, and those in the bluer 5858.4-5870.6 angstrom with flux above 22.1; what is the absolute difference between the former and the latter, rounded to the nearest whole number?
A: 8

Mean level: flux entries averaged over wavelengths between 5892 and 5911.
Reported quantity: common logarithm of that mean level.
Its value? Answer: 1.33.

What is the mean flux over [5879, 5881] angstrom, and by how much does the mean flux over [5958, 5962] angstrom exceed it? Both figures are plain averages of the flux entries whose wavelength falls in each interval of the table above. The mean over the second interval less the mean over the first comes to -1.7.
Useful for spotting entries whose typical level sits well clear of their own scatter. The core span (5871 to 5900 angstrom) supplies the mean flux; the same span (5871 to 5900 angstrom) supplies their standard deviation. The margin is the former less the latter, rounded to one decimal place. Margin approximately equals 19.8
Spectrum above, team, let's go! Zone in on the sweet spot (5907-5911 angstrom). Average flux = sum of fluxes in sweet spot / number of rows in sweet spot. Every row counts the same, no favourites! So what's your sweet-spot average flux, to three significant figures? 21.7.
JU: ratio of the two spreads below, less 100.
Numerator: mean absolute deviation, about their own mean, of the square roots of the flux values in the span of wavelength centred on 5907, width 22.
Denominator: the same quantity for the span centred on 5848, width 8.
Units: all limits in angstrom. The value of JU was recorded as -96.6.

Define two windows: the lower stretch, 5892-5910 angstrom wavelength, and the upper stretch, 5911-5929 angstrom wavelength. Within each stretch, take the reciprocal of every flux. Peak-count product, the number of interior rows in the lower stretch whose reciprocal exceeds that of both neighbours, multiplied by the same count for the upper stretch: 1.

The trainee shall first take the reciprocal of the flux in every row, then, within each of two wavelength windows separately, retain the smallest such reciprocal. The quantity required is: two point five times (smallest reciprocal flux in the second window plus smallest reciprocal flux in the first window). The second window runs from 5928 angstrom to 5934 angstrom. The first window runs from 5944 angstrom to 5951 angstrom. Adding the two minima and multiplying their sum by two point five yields 0.228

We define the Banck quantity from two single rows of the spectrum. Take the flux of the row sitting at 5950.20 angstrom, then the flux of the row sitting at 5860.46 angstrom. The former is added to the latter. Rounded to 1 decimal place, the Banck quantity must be 43.7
